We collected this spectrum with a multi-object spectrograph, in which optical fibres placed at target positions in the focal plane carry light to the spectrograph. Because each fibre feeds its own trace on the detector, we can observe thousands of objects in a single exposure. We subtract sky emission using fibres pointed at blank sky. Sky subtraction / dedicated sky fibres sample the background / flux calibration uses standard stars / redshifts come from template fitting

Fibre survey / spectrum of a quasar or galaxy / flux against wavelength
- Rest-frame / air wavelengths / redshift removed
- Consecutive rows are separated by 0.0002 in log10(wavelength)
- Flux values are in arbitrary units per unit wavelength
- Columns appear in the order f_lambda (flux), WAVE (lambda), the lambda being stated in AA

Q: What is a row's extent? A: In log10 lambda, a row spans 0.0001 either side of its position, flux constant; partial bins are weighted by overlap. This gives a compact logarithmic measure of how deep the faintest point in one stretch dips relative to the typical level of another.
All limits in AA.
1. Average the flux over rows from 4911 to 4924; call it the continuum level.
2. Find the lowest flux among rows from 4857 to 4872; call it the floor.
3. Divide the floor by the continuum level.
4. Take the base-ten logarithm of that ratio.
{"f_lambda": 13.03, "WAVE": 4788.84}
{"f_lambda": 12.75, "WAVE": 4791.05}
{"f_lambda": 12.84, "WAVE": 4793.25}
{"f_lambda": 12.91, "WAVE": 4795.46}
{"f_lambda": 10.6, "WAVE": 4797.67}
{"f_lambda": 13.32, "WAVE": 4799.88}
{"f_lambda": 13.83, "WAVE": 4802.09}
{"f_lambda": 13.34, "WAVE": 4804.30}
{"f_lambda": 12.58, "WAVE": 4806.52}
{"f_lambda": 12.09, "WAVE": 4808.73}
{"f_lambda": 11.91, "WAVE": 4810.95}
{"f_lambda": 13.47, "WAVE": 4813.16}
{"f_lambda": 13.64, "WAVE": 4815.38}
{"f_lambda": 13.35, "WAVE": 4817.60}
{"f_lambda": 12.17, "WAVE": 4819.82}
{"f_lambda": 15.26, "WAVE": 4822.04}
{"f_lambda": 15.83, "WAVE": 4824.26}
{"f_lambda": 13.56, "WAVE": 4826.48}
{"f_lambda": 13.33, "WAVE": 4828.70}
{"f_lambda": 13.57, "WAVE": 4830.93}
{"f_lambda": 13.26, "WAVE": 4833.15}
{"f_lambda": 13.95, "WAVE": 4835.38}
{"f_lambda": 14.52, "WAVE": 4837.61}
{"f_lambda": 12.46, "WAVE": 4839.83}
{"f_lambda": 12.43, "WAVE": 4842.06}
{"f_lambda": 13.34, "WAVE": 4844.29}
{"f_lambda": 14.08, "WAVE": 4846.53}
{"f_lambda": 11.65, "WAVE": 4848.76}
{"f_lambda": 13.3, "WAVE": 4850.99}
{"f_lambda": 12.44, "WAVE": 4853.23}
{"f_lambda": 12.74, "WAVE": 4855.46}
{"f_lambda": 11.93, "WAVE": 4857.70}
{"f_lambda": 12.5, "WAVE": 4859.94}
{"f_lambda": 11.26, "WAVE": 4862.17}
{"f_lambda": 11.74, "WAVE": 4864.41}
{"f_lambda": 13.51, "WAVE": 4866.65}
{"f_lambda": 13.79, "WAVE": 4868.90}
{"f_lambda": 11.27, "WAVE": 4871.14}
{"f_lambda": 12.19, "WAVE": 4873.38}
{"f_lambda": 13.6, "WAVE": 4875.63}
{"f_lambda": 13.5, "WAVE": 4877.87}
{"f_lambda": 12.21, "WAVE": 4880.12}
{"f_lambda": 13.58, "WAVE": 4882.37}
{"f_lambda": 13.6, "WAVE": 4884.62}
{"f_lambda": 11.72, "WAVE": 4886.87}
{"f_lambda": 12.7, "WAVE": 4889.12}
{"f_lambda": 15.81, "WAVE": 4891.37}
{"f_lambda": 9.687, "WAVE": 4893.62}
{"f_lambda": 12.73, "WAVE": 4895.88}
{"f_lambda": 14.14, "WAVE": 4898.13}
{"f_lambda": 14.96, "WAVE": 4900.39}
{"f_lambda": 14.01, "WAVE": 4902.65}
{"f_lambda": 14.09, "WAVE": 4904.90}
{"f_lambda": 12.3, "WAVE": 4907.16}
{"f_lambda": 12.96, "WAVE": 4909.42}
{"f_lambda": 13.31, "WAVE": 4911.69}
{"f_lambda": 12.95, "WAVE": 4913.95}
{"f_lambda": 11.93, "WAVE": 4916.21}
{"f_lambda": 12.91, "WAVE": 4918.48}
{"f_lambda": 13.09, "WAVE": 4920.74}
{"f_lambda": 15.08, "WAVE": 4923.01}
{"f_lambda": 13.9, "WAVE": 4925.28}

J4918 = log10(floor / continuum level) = -0.069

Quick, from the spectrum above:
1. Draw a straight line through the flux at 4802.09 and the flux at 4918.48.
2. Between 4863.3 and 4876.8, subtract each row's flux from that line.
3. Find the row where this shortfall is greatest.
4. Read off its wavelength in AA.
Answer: 4871.14 AA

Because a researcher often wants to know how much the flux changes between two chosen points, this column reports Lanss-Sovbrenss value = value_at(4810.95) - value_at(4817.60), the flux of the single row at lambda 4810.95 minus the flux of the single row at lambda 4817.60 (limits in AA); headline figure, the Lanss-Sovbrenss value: -1.4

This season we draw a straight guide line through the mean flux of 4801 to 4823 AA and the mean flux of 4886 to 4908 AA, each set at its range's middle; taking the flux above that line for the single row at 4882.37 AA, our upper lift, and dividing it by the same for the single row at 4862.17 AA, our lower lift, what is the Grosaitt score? -0.2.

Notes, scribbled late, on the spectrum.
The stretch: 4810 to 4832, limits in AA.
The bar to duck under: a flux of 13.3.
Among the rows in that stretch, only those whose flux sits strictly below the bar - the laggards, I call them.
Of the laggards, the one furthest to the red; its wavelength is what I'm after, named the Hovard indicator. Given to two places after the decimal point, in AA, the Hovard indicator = 4819.82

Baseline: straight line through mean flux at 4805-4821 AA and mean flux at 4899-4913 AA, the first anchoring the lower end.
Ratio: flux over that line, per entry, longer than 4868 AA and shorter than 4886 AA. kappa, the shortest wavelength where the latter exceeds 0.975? 4868.90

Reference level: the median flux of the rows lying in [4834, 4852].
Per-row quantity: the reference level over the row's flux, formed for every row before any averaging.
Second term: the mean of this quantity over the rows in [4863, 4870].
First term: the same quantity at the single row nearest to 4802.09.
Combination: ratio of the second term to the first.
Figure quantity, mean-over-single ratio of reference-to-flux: 1.07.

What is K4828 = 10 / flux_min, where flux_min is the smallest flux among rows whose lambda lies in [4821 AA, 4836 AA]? 0.75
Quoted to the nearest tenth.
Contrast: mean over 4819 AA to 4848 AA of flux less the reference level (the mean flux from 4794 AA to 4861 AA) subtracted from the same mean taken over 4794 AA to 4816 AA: -0.9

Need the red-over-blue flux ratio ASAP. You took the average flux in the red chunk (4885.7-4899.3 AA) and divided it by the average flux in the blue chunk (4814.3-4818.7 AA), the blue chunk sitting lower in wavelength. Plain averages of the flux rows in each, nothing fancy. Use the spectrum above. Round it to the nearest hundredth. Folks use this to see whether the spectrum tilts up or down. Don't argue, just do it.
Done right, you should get 0.95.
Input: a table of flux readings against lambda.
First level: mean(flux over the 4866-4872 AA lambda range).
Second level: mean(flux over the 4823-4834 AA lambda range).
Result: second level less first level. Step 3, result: 1.1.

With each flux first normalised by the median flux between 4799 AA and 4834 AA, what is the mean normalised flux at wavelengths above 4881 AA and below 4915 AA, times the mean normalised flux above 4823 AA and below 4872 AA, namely 0.968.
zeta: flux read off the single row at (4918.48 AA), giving 12.91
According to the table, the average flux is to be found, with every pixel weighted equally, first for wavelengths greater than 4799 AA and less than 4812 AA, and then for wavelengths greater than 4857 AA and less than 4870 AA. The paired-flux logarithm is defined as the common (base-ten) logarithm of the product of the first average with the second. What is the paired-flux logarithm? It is 2.20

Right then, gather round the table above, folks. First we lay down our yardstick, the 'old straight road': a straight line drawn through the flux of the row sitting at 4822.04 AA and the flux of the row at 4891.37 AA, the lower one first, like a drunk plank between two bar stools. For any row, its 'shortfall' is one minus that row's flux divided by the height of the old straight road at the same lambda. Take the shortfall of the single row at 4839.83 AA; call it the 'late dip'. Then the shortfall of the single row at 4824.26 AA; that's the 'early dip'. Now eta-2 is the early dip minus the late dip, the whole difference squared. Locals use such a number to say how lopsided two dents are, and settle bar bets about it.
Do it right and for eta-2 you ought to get 0.052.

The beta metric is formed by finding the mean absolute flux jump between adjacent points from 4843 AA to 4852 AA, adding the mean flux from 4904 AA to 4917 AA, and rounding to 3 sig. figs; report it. 14.5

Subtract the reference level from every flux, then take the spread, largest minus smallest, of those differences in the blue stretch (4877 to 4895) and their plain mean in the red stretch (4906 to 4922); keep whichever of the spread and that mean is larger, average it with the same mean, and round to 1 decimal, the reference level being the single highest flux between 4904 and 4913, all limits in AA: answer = 2.4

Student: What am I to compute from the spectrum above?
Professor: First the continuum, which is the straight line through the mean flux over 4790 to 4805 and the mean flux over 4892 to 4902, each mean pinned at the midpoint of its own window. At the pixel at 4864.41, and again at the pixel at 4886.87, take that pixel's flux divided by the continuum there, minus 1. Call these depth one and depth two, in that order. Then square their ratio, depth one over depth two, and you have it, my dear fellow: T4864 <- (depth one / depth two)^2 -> 0.9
